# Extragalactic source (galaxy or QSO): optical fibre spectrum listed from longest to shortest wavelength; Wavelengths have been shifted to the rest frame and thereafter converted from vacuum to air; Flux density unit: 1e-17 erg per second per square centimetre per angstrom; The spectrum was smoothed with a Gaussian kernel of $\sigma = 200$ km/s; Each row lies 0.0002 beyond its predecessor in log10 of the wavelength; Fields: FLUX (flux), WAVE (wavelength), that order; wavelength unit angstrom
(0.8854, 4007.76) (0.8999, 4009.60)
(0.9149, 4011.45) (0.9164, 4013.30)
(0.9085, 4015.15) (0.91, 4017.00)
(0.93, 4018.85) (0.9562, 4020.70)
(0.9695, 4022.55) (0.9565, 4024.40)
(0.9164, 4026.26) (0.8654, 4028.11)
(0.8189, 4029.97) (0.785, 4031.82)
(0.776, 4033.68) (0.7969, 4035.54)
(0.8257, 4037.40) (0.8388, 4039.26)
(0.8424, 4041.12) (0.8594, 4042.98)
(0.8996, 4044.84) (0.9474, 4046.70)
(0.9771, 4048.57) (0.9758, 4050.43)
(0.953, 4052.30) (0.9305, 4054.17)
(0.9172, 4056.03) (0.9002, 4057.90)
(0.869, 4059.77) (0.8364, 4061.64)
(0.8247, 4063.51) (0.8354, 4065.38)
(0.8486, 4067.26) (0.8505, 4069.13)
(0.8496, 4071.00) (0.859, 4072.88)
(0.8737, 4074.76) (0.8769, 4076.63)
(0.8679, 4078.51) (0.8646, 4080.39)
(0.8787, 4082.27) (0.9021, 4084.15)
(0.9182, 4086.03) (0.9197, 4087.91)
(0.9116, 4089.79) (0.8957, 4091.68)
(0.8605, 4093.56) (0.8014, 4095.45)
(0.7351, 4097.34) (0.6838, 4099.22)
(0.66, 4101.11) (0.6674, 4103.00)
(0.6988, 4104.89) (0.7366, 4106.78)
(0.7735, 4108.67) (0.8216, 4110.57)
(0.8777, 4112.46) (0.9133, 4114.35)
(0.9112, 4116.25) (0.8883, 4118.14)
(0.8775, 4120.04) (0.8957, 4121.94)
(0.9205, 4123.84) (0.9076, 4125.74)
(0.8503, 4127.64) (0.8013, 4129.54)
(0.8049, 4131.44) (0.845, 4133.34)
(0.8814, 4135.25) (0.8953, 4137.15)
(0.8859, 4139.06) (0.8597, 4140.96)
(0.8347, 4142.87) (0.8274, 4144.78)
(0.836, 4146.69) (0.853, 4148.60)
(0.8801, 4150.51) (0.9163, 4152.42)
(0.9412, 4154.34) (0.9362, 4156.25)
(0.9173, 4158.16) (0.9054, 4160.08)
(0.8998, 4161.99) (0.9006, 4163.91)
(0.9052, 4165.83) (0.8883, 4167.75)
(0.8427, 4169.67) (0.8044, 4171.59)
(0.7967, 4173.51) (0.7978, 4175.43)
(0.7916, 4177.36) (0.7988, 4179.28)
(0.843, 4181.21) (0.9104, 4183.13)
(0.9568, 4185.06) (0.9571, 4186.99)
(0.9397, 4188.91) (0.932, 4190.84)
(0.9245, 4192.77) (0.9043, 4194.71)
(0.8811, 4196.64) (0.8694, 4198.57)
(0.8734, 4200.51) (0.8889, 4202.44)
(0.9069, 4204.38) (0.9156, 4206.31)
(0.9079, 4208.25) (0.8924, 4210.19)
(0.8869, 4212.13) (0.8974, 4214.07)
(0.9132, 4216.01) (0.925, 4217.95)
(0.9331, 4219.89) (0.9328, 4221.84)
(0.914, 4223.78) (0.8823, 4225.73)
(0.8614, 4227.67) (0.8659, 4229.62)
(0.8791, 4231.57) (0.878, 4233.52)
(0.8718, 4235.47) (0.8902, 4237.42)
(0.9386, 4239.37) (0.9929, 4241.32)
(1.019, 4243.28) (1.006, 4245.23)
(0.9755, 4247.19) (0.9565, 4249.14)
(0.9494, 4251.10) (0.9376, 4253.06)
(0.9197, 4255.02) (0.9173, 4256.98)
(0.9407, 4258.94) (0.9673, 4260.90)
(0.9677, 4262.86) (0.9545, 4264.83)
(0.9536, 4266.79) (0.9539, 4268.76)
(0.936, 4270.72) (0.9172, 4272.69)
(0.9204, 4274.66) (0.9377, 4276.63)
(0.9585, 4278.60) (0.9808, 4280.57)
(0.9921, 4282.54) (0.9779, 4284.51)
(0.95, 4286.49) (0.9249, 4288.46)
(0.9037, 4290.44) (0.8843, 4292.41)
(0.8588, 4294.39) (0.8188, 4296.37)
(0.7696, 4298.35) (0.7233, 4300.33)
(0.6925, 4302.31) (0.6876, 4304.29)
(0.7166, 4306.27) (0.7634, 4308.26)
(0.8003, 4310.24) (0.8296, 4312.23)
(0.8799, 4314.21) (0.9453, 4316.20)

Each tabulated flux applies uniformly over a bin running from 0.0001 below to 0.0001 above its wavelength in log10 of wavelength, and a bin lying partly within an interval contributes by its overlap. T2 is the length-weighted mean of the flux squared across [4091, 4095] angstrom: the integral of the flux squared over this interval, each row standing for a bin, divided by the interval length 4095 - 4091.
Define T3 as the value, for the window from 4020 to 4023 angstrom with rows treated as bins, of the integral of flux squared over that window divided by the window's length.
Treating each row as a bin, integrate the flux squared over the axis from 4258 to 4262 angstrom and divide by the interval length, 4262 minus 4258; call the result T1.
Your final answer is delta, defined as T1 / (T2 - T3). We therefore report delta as -5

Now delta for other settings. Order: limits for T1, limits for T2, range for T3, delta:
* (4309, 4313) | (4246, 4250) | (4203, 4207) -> 6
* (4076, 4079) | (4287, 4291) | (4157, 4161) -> 59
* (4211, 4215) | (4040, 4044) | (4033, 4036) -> 7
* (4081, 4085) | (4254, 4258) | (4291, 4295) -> 10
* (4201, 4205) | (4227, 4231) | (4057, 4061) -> -28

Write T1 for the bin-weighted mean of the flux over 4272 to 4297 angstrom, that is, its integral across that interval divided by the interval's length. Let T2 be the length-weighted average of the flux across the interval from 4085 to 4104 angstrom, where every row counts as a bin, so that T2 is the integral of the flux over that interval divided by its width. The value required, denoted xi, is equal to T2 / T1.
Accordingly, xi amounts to 0.87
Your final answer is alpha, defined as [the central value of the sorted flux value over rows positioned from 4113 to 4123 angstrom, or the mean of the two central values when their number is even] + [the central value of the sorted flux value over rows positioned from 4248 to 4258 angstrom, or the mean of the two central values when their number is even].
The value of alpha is 1.833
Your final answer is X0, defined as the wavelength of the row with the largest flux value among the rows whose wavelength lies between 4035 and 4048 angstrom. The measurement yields 4046.70 angstrom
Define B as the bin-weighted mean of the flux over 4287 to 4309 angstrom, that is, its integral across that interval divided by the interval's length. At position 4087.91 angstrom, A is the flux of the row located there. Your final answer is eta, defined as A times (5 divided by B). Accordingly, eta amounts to 5.76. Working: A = 0.9197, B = 0.798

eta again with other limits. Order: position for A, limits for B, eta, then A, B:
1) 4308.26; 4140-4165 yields 4.31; 0.7634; 0.885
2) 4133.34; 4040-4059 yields 4.60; 0.845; 0.919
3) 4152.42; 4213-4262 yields 4.94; 0.9163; 0.927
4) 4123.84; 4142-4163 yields 5.19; 0.9205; 0.886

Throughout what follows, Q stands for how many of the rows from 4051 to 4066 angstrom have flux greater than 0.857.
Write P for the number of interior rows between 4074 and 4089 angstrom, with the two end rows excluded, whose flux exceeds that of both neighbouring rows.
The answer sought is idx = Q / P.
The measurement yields 5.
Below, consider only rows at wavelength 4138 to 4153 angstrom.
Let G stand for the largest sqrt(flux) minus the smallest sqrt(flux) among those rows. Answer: 0.048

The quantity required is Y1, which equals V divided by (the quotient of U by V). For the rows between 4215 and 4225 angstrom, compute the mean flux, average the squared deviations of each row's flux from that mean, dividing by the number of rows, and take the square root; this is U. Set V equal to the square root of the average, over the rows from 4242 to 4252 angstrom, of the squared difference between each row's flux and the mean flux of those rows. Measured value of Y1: 0.09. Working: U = 0.009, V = 0.027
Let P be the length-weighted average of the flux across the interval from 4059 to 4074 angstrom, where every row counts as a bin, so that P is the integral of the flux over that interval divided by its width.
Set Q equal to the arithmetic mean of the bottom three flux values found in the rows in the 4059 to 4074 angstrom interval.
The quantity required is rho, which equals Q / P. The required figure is 0.983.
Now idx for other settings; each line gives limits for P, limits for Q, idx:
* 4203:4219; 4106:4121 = 5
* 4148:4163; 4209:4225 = 8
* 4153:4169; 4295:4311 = 0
